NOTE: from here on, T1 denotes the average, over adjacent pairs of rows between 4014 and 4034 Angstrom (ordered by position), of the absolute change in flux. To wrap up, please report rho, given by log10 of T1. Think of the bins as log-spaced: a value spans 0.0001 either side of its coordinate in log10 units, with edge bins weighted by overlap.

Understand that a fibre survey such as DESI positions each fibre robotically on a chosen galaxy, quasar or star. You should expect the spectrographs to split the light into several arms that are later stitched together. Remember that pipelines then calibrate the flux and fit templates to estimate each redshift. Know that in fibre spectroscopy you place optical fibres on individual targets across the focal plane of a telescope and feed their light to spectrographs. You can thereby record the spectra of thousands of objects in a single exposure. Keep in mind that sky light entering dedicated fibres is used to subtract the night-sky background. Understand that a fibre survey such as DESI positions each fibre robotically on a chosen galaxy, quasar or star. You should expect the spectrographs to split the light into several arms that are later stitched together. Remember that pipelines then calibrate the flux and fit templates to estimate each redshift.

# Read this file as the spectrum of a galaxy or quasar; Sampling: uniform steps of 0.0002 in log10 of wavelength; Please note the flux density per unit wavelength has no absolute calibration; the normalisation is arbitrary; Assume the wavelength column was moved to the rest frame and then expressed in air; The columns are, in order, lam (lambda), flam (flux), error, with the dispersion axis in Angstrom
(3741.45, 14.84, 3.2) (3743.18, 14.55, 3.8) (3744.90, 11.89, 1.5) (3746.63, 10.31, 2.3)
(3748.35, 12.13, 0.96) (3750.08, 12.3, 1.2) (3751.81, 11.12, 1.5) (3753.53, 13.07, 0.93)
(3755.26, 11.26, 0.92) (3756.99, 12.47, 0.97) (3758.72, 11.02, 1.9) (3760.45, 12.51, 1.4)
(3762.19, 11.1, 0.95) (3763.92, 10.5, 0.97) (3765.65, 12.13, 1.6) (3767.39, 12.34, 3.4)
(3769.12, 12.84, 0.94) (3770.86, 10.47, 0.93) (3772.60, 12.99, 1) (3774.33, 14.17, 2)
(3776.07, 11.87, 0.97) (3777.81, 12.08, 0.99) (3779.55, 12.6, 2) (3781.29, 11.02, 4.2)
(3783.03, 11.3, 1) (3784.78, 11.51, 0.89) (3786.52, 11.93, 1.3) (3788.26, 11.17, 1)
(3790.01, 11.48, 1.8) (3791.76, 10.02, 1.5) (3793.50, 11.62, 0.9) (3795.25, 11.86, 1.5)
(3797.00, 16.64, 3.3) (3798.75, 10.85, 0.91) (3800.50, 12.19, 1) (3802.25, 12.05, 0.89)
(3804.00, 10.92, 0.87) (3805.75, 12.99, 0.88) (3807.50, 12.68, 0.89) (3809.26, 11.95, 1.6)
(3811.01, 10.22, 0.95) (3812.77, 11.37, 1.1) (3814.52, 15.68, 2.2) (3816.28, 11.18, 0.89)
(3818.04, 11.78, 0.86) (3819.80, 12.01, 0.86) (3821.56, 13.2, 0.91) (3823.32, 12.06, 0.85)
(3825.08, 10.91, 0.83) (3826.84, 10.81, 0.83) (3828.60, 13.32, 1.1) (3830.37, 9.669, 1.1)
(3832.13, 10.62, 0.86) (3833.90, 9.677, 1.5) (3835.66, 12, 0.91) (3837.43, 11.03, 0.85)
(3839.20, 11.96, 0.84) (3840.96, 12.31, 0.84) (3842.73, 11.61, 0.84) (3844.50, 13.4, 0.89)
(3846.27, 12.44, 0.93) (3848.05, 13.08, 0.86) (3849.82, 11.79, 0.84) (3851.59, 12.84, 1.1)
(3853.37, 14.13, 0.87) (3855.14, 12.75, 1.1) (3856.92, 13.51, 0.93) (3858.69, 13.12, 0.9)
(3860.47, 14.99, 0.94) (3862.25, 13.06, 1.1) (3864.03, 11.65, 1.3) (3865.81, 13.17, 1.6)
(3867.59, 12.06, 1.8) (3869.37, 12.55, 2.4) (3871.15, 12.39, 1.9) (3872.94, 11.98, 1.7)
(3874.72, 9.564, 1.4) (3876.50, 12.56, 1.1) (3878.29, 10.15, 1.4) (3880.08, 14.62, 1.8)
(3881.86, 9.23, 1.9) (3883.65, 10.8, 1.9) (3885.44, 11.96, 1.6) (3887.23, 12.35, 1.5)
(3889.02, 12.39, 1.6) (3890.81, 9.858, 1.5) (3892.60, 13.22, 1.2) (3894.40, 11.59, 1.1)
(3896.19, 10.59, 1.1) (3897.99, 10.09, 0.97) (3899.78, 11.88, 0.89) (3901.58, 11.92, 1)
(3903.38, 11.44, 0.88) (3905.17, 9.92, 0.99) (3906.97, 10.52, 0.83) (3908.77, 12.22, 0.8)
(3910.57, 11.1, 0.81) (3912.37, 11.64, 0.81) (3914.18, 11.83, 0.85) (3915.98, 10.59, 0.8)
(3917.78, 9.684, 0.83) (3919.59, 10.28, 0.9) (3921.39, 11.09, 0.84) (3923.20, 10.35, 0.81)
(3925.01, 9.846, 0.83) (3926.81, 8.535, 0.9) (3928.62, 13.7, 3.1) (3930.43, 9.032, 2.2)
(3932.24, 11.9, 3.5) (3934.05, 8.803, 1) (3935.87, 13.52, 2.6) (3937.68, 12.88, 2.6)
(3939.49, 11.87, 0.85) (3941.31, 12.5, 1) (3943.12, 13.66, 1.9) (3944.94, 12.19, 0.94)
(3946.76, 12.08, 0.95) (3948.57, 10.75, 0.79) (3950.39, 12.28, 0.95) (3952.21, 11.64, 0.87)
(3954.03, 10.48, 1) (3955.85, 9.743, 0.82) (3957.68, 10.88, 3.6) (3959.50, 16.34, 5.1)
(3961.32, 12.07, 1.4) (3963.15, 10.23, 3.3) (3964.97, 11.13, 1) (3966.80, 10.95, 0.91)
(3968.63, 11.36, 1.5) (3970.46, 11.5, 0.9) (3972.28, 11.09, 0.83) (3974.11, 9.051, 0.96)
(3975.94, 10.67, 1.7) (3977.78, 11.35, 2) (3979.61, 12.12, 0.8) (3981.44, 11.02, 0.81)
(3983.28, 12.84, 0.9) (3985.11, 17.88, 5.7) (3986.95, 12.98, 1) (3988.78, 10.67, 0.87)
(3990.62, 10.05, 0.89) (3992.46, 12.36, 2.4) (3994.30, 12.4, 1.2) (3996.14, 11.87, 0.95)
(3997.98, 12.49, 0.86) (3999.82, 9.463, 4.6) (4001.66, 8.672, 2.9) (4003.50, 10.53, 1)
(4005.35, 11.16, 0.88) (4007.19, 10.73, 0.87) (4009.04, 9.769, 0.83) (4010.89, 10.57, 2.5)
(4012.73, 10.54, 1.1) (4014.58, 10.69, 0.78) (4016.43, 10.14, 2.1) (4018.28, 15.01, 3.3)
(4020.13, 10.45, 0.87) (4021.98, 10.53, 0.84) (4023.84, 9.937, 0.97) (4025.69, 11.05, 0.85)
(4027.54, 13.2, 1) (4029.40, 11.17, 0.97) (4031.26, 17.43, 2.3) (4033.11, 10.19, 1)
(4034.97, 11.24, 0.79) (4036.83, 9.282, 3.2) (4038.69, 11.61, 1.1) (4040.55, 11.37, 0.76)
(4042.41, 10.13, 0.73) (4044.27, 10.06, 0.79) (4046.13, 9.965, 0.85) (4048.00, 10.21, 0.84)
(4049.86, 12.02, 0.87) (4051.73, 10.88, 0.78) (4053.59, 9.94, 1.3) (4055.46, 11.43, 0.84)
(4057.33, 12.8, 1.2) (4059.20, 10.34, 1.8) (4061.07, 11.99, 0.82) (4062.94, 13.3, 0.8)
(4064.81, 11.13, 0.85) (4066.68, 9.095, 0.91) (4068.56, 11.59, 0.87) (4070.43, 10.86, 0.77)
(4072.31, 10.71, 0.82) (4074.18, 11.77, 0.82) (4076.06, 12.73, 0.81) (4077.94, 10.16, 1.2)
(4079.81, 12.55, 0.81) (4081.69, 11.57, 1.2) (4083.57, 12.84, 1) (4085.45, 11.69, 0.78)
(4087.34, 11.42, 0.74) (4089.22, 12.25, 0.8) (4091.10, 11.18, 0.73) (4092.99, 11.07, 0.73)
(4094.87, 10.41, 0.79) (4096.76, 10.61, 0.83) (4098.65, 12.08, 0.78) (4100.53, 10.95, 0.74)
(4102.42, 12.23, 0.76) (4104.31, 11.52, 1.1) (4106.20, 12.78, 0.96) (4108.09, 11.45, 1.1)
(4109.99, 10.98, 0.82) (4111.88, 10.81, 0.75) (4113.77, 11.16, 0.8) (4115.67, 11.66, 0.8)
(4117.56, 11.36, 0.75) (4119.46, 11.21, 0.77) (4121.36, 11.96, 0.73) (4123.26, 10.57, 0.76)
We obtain 0.469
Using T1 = 2.94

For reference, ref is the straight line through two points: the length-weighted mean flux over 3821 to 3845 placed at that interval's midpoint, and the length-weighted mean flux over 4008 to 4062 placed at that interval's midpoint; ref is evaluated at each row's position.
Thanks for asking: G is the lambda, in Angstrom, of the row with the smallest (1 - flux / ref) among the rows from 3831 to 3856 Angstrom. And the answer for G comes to 3853.37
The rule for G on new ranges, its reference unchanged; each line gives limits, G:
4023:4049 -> 4031.26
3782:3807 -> 3797.00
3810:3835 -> 3814.52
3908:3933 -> 3928.62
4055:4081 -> 4062.94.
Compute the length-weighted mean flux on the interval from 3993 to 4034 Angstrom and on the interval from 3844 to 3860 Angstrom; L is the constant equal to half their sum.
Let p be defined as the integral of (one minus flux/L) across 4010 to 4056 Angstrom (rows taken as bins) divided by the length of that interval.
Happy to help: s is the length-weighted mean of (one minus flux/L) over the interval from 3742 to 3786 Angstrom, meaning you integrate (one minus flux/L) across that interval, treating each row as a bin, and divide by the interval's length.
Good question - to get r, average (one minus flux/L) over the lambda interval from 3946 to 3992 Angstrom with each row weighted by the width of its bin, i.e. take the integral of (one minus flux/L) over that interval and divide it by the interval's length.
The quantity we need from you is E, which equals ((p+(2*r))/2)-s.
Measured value 0.070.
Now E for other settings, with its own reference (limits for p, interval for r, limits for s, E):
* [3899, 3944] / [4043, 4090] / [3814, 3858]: 0.105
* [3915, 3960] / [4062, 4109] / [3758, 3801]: 0.068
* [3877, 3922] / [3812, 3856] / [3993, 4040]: -0.032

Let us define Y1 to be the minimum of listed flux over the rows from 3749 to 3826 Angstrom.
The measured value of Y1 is 10.02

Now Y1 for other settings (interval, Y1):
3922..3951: 8.535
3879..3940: 8.535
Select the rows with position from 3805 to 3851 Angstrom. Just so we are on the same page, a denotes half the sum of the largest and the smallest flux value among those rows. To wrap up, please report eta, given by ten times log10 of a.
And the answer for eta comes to 11.0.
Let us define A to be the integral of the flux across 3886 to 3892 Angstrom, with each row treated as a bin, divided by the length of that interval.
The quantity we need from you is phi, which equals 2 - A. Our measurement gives -9.6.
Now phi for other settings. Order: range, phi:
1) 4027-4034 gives -11.0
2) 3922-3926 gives -8.1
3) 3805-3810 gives -10.5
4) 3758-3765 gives -9.3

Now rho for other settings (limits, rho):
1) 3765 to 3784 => 0.067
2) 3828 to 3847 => 0.133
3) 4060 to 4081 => 0.201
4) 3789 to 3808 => 0.276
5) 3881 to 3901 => 0.145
